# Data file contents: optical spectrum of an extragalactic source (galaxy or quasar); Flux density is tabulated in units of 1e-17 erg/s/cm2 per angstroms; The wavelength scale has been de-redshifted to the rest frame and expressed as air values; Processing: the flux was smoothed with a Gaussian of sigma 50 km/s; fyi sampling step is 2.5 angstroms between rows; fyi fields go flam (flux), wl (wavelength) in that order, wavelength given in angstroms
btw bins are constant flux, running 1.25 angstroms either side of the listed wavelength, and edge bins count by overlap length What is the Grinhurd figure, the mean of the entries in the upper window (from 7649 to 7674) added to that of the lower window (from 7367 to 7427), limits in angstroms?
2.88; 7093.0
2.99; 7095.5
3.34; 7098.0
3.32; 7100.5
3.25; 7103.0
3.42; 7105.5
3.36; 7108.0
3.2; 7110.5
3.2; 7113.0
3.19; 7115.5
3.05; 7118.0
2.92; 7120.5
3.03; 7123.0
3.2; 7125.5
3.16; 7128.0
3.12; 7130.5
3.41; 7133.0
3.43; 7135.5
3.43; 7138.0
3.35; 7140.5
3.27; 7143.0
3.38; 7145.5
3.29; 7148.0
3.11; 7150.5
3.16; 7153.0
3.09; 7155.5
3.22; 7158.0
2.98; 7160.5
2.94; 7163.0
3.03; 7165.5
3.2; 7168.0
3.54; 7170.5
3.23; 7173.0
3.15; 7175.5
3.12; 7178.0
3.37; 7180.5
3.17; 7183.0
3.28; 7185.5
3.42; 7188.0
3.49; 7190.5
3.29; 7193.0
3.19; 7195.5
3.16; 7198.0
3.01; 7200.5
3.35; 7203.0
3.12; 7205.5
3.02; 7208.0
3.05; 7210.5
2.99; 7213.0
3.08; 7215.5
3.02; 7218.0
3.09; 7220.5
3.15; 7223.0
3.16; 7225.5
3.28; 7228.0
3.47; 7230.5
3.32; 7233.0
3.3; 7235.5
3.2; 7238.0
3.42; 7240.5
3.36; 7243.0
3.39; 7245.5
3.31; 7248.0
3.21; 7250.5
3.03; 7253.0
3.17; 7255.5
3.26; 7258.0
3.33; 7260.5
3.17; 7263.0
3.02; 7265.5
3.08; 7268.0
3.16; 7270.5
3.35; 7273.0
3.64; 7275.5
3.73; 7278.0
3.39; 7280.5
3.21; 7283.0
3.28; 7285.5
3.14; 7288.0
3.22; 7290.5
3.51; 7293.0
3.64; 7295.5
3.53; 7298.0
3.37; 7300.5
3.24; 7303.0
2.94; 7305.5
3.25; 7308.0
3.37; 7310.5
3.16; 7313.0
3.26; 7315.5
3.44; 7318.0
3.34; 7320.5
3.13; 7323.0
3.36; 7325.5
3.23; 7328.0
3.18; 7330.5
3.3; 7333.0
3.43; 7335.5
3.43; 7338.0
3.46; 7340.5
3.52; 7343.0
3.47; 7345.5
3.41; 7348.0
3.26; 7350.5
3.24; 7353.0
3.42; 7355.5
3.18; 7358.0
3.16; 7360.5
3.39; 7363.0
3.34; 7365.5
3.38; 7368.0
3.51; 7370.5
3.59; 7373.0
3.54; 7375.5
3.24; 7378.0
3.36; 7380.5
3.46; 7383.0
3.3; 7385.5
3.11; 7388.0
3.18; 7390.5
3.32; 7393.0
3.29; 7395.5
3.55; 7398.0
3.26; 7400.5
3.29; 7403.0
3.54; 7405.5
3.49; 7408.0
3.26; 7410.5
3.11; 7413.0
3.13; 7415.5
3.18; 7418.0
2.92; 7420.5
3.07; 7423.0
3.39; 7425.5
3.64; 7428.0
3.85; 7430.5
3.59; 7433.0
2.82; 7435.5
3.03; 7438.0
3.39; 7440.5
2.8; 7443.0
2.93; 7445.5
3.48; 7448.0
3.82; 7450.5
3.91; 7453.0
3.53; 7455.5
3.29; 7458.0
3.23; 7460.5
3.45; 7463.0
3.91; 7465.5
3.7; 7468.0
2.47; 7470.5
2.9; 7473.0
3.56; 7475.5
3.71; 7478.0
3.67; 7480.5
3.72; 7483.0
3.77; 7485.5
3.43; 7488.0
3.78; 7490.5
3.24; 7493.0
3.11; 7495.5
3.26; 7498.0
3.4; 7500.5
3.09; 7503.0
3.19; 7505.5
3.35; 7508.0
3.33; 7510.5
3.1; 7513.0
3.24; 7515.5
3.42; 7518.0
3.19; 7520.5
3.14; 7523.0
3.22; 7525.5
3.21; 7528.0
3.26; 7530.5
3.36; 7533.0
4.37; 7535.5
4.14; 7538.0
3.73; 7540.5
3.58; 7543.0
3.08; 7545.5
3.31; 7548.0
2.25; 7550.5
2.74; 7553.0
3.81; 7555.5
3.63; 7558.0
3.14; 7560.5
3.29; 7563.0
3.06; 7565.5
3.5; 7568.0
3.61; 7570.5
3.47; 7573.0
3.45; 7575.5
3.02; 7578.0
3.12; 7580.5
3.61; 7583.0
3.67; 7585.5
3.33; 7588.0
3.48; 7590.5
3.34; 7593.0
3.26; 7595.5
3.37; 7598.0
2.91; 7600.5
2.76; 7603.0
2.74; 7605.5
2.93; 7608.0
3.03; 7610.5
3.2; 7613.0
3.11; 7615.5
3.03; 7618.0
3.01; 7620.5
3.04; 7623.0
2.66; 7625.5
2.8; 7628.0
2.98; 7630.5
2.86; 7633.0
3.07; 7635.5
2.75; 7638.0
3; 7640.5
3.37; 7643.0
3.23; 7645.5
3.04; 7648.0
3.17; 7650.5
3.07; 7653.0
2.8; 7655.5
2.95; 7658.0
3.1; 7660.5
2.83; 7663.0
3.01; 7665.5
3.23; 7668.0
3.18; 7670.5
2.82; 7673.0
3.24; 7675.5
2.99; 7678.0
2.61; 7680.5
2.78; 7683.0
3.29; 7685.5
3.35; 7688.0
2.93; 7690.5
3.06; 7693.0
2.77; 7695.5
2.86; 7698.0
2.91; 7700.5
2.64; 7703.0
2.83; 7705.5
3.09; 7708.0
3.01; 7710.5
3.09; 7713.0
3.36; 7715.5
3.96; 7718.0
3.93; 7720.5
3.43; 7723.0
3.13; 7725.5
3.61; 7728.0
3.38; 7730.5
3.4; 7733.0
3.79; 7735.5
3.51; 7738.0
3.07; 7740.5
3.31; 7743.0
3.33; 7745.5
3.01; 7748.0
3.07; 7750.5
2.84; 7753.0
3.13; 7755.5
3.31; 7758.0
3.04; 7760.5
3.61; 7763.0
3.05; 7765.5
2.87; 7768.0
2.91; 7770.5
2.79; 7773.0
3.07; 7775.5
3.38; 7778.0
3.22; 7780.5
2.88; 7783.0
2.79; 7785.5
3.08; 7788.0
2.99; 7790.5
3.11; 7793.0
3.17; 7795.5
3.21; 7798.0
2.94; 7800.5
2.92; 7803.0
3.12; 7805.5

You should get 6.33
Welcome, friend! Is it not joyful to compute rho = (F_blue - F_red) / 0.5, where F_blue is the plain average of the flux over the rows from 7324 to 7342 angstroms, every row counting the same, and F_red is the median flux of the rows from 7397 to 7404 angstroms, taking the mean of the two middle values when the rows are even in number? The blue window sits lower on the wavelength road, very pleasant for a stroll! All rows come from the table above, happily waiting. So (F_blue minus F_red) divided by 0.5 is 0.10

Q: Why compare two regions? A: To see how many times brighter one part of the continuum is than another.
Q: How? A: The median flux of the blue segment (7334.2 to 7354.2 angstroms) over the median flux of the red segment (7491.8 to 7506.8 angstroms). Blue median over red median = 1.07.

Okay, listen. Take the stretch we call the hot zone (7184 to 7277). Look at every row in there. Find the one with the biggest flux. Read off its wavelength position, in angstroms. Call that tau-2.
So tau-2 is 7275.5 angstroms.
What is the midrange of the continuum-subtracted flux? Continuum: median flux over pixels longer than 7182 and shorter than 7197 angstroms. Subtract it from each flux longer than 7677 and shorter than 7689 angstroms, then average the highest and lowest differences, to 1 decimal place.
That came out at -0.3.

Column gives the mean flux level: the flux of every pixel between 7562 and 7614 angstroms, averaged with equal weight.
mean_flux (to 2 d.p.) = 3.25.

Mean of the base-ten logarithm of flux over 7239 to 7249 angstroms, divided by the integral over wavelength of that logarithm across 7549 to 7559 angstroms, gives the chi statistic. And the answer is 0.109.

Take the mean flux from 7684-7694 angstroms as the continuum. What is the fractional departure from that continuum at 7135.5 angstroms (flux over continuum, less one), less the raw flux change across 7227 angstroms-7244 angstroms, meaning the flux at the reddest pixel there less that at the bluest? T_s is 0.0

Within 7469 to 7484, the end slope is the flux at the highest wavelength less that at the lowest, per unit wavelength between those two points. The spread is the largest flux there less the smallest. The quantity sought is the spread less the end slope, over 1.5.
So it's 0.77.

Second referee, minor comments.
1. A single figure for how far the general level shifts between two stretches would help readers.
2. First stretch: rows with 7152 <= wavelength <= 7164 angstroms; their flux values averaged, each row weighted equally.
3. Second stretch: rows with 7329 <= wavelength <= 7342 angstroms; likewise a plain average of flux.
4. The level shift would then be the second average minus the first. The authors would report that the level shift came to 0.28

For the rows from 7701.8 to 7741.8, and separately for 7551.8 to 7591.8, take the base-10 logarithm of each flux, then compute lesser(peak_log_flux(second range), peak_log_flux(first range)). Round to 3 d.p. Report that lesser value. 0.581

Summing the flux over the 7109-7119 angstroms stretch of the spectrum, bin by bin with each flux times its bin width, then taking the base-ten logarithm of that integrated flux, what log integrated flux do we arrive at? 1.50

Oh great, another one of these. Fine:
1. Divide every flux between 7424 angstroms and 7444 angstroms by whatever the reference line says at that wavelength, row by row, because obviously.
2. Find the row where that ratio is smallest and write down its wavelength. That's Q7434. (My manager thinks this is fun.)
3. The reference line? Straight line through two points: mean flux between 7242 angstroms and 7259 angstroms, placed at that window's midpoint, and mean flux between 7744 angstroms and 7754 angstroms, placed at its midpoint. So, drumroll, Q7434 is 7443.0 angstroms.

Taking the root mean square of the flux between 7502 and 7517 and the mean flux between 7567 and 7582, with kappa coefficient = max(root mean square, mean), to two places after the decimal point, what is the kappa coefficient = 3.36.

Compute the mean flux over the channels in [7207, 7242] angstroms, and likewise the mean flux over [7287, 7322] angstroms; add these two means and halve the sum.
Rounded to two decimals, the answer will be 3.25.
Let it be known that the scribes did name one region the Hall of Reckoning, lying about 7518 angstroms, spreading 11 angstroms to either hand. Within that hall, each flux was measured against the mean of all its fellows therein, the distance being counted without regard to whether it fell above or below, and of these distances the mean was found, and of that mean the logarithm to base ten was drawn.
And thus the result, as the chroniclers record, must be -1.1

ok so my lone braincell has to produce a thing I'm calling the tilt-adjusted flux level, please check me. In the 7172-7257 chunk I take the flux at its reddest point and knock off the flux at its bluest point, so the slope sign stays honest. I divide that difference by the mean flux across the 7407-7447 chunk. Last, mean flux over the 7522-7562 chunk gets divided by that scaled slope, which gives -181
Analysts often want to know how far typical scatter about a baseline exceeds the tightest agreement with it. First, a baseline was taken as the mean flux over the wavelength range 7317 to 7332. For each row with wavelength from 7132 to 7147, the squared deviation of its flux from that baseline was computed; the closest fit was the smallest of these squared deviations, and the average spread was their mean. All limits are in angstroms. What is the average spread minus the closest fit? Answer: 0.013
